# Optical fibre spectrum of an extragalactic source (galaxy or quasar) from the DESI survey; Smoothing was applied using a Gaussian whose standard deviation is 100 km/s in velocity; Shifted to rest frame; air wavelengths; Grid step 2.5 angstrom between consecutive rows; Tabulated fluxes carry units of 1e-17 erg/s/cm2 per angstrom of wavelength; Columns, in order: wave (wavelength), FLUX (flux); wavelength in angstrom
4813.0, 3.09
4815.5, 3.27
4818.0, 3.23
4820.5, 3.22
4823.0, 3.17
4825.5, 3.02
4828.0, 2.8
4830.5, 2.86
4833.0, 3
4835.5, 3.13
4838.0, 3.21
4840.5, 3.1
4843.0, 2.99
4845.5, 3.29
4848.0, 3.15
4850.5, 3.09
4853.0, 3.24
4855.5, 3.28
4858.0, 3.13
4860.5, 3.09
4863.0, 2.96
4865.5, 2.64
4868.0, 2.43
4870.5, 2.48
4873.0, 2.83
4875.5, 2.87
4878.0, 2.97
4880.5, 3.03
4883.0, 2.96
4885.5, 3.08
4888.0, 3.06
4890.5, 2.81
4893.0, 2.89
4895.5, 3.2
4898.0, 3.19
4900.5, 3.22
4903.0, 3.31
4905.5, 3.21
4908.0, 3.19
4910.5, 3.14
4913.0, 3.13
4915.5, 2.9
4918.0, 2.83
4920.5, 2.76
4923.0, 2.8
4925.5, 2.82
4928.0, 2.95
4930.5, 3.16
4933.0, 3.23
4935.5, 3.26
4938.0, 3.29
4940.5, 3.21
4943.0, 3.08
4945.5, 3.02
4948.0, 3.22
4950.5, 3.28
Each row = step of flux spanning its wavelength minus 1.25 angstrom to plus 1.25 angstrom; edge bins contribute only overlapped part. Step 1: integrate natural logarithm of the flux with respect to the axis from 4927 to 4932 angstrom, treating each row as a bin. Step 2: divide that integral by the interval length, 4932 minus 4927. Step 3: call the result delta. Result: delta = 1.12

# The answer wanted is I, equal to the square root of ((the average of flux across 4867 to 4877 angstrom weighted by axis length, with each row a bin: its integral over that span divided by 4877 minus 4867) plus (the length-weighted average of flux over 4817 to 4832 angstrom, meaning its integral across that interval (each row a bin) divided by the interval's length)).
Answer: 2.390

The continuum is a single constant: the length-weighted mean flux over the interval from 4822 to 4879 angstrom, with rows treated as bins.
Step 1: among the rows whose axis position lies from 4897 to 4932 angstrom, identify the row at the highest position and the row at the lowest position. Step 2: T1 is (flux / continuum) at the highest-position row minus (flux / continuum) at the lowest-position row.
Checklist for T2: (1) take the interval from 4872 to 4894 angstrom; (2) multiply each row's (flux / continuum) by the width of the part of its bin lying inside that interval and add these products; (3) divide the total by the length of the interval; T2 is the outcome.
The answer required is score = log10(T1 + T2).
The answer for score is -0.01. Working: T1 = -0.01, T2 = 0.99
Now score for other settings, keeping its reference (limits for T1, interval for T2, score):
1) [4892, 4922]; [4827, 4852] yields -0.01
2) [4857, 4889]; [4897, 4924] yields 0.00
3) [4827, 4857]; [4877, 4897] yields 0.07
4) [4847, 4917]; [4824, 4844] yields -0.03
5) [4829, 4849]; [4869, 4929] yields 0.04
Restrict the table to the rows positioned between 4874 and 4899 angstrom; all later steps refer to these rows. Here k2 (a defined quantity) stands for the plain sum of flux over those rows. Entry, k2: 30.1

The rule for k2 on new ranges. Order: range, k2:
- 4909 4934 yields 29.7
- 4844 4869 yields 30.3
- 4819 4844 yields 30.5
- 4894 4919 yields 31.3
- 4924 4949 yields 31.2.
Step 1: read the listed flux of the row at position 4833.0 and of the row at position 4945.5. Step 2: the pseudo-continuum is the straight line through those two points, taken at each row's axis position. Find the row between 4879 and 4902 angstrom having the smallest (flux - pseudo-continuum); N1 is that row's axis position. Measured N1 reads 4890.5 angstrom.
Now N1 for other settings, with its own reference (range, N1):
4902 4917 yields 4915.5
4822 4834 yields 4828.0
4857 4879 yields 4868.0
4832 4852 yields 4843.0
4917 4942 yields 4920.5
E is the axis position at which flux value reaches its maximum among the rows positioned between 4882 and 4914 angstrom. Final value 4903.0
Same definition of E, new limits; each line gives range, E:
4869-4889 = 4885.5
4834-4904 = 4903.0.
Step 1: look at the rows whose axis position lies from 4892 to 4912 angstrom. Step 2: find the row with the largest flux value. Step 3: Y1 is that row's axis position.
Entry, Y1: 4903.0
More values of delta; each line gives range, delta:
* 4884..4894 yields 1.09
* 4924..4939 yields 1.13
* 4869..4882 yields 1.04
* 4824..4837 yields 1.09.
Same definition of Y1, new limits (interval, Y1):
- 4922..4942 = 4938.0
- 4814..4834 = 4815.5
